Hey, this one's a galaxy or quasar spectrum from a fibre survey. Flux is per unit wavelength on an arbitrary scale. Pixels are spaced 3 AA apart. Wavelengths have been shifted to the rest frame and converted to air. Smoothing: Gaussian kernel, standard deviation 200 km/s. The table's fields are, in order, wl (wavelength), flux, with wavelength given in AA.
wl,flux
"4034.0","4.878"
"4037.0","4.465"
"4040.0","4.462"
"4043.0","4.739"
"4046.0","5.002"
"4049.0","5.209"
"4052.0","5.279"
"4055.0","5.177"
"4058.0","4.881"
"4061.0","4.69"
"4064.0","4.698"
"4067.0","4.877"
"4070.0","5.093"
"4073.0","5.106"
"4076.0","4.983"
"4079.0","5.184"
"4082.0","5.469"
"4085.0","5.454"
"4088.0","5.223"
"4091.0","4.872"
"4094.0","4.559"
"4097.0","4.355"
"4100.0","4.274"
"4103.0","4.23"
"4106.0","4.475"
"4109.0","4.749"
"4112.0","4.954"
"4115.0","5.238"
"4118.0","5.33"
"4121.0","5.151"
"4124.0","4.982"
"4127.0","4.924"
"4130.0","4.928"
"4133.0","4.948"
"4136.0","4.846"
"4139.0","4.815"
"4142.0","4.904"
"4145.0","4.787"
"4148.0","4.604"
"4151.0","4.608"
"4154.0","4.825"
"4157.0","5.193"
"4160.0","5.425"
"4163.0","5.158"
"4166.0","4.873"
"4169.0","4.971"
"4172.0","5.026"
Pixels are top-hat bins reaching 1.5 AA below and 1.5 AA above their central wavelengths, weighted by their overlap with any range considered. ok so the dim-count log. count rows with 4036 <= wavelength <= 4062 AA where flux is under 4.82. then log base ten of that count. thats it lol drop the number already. 0.60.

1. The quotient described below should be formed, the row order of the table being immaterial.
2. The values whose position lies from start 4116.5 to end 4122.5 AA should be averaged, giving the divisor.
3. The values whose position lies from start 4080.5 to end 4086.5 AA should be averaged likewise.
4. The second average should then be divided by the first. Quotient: 1.04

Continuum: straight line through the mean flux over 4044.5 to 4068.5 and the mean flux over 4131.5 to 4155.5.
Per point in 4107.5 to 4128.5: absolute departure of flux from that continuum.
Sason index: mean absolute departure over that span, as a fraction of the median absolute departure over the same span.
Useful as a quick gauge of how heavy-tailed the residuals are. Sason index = 1.57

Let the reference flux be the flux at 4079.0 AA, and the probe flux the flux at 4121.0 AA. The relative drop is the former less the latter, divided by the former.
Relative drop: 0.01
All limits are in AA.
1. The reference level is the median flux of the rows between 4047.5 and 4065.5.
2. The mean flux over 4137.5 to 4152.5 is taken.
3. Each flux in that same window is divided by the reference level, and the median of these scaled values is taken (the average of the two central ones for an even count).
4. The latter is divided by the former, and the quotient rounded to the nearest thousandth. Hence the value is 0.201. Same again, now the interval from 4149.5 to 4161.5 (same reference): 0.199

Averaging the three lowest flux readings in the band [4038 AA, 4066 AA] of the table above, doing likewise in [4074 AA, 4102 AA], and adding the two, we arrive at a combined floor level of 9.01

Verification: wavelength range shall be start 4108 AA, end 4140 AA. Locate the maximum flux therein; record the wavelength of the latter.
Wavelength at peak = 4118.0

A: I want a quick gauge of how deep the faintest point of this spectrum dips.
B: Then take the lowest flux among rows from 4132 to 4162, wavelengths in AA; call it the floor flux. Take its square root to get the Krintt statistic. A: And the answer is 2.15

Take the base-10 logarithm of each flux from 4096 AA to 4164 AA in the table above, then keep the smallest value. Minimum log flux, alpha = 0.626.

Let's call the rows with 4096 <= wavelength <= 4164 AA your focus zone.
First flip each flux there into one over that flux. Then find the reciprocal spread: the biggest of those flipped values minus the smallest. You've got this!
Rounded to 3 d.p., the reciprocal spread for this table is 0.052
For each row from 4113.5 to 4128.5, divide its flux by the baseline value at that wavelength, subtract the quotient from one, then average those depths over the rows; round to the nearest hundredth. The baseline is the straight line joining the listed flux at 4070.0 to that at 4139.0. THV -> -0.05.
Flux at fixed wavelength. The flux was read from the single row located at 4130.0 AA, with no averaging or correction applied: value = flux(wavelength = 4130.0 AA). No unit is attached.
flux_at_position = 4.928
